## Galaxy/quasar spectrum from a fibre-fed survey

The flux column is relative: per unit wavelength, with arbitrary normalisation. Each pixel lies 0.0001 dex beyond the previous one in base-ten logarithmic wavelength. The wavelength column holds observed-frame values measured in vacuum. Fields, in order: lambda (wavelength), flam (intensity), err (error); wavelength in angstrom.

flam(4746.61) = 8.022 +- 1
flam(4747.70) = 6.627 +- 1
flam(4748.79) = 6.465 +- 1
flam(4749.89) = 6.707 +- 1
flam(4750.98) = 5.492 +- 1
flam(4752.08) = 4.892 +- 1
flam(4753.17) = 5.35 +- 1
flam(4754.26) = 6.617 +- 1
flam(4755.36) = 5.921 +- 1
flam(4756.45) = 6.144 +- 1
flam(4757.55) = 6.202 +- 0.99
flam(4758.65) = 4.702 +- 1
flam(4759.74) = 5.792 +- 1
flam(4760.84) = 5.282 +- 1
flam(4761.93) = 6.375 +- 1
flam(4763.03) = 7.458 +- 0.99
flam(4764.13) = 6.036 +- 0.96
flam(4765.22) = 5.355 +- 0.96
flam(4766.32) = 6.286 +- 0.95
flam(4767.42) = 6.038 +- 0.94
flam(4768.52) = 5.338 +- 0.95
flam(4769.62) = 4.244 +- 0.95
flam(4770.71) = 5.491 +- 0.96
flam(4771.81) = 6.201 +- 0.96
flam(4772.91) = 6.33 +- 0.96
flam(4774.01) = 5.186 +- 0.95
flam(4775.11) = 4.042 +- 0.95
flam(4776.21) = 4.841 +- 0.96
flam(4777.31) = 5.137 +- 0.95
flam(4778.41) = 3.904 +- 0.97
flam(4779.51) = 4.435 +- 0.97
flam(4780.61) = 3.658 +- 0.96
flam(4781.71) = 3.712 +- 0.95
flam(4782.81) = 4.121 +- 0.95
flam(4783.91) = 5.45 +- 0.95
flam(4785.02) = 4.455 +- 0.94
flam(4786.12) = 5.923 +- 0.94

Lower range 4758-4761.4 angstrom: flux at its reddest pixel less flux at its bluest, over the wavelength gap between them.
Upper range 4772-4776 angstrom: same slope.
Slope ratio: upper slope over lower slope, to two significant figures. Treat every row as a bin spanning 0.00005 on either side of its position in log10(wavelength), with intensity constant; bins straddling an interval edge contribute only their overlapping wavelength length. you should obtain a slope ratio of -3.9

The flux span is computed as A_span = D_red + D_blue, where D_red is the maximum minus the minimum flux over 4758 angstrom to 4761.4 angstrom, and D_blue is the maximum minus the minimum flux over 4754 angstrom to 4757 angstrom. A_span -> 1.8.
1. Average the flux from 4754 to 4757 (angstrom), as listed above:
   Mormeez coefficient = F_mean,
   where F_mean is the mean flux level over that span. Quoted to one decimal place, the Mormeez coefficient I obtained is 6.2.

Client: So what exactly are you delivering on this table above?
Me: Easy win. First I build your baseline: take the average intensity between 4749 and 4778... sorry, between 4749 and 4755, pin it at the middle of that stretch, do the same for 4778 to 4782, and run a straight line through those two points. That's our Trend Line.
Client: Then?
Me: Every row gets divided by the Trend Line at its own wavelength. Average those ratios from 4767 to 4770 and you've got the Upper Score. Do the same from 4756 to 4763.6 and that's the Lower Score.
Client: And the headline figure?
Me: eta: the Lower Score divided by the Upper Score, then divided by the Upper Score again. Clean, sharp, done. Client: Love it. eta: 0.93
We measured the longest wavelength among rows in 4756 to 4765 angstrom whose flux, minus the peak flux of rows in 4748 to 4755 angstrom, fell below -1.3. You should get 4760.84 angstrom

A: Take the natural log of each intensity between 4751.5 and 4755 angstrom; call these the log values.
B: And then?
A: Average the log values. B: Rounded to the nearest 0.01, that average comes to 1.72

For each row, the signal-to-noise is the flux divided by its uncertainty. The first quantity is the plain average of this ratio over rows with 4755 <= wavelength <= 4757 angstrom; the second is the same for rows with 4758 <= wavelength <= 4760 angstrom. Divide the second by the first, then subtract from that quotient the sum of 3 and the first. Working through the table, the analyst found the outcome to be -8.2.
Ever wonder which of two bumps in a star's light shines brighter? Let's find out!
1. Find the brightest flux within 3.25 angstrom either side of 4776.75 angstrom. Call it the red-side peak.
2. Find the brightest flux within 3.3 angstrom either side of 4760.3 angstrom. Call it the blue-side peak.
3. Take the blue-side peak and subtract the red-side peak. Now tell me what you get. 2.3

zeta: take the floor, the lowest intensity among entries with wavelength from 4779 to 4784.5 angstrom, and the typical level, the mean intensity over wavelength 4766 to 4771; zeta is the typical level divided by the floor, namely 1.5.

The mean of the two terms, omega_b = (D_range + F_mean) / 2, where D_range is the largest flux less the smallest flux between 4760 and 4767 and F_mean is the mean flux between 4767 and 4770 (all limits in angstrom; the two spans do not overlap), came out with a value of 3.7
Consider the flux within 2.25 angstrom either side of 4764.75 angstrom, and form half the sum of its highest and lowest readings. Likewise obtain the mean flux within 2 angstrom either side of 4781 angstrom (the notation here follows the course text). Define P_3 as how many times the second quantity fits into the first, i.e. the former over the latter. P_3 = 1.61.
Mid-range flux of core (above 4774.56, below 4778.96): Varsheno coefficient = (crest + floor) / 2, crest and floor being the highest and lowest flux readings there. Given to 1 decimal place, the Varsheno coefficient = 4.5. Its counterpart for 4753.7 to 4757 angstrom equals 6.3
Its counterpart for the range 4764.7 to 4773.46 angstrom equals 5.3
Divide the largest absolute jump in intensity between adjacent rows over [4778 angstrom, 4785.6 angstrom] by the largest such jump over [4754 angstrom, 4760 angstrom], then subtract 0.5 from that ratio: 0.39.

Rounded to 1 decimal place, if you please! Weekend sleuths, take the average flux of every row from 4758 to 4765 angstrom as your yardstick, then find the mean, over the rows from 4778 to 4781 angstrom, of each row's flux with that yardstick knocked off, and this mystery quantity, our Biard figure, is -1.9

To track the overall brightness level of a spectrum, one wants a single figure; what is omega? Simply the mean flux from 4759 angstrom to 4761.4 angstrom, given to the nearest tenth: 5.5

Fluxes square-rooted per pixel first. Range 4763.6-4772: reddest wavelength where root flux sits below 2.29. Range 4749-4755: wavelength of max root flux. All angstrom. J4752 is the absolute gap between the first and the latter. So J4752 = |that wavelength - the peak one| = 19.7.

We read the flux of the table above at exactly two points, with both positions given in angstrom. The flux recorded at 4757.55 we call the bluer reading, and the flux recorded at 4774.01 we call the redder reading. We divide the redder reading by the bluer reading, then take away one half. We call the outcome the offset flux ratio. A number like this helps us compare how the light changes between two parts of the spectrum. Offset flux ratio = 0.34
